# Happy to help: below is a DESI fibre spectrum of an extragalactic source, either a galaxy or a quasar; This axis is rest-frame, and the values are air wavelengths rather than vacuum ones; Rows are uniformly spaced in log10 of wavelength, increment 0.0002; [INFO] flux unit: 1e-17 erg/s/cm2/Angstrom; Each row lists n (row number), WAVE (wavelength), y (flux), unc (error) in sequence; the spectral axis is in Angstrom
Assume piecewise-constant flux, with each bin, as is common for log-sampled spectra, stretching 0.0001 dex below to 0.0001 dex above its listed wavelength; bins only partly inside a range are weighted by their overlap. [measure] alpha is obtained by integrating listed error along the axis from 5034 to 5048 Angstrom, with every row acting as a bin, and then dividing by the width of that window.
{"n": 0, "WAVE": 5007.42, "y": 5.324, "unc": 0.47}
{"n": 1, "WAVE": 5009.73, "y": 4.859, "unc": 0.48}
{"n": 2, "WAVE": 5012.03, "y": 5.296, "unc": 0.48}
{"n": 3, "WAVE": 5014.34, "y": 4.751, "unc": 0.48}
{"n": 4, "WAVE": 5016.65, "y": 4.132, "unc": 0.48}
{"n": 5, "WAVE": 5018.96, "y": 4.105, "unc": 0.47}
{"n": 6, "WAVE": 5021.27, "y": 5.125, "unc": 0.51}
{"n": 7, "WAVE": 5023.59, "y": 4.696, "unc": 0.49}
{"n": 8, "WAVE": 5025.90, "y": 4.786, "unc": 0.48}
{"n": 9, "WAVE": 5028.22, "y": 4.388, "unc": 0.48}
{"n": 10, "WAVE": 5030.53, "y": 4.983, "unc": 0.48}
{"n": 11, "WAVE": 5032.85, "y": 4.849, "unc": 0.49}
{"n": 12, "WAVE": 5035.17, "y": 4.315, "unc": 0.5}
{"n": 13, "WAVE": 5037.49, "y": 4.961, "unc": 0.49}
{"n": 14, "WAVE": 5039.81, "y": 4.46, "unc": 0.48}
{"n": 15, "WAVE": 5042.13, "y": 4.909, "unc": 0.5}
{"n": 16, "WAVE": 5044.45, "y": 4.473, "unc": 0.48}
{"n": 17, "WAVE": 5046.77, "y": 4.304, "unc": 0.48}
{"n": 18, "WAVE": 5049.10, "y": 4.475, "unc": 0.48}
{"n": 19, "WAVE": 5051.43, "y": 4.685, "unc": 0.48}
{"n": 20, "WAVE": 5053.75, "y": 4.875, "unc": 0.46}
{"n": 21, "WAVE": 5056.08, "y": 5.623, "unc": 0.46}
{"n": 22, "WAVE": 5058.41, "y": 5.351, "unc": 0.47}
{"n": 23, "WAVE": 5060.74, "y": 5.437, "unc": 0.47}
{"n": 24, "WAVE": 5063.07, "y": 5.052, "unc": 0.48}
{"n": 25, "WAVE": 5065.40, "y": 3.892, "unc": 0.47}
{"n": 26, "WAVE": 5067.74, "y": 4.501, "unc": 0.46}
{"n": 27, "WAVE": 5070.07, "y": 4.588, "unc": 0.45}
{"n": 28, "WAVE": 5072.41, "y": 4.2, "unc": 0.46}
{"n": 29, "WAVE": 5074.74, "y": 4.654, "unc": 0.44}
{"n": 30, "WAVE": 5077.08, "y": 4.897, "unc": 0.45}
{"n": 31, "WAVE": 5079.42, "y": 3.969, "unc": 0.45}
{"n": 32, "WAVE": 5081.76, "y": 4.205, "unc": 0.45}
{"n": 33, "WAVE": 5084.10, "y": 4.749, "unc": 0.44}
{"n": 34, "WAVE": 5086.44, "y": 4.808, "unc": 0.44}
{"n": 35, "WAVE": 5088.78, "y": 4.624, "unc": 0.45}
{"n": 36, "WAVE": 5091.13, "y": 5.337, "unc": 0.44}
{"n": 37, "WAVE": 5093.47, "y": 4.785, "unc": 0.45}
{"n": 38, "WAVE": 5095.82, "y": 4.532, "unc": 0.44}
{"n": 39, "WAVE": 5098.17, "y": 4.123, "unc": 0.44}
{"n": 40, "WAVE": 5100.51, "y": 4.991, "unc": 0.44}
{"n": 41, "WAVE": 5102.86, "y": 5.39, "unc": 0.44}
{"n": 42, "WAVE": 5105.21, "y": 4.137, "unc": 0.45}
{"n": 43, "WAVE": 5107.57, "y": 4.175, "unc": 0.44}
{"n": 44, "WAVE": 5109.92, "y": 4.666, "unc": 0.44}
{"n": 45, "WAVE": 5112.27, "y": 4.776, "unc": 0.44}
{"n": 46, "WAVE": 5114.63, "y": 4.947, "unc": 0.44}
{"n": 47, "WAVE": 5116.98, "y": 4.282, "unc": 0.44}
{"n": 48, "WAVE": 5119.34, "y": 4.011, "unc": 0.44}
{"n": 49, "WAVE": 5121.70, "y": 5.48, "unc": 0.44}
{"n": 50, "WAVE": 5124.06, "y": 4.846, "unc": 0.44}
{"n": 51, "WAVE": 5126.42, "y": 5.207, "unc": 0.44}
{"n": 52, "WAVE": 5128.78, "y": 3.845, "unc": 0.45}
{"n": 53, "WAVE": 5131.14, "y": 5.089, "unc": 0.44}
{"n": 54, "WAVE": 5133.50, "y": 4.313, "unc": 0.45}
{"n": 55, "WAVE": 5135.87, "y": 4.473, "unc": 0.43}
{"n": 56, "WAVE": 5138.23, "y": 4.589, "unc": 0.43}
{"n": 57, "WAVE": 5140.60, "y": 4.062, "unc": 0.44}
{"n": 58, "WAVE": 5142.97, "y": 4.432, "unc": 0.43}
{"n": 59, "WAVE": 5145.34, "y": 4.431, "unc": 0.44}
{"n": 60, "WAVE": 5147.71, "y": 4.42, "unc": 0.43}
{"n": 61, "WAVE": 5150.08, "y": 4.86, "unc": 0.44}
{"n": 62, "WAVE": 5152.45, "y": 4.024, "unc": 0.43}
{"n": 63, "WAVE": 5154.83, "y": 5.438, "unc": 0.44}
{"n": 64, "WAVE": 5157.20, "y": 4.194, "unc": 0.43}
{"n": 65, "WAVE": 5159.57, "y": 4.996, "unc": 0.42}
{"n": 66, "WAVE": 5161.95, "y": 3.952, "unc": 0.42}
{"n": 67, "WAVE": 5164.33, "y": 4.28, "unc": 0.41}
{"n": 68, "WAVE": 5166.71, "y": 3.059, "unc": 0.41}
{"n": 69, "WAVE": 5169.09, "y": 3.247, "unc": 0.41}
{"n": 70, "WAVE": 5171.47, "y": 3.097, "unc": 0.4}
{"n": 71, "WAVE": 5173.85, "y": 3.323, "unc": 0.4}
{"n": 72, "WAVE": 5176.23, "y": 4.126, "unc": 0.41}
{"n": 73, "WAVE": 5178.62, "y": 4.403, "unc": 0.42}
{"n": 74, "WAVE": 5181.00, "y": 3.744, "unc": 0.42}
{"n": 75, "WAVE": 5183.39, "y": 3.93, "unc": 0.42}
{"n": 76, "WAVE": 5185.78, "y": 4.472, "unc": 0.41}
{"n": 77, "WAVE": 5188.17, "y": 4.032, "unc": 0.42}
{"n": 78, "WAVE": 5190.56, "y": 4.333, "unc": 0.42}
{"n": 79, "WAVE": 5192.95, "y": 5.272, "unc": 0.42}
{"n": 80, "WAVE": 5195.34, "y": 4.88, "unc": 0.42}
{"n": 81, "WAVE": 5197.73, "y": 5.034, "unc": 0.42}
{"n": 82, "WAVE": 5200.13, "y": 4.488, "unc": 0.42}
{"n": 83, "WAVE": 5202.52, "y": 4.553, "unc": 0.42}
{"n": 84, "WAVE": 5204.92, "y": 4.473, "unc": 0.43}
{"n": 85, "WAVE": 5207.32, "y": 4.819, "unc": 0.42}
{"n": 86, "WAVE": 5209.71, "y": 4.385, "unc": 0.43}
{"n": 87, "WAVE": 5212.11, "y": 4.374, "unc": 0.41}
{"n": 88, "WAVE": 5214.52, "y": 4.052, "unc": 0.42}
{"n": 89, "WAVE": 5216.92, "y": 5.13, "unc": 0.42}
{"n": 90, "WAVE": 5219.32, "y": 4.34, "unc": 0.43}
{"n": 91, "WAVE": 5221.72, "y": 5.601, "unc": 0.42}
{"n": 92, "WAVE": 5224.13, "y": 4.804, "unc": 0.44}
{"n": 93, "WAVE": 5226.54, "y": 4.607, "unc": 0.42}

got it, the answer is 0.488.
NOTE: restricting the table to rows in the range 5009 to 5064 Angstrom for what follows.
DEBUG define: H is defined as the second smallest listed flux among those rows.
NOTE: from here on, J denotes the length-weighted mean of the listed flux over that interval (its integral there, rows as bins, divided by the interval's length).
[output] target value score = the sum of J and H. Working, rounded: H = 4.132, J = 4.79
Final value 8.92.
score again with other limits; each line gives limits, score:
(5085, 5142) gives 8.66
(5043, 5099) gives 8.65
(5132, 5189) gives 7.26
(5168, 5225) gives 7.62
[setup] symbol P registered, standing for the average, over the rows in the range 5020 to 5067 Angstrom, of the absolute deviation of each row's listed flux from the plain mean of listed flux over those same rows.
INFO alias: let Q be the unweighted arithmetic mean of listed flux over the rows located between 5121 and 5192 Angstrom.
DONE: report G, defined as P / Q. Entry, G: 0.078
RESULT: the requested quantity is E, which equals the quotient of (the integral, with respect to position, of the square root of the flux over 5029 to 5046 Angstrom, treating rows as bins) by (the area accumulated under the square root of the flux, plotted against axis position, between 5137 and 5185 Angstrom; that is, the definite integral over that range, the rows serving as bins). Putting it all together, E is 0.4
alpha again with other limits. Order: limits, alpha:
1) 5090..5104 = 0.442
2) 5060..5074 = 0.464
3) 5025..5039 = 0.486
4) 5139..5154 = 0.435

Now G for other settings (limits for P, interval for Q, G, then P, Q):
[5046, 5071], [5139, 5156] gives 0.094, 0.43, 4.5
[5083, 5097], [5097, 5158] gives 0.039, 0.18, 4.6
